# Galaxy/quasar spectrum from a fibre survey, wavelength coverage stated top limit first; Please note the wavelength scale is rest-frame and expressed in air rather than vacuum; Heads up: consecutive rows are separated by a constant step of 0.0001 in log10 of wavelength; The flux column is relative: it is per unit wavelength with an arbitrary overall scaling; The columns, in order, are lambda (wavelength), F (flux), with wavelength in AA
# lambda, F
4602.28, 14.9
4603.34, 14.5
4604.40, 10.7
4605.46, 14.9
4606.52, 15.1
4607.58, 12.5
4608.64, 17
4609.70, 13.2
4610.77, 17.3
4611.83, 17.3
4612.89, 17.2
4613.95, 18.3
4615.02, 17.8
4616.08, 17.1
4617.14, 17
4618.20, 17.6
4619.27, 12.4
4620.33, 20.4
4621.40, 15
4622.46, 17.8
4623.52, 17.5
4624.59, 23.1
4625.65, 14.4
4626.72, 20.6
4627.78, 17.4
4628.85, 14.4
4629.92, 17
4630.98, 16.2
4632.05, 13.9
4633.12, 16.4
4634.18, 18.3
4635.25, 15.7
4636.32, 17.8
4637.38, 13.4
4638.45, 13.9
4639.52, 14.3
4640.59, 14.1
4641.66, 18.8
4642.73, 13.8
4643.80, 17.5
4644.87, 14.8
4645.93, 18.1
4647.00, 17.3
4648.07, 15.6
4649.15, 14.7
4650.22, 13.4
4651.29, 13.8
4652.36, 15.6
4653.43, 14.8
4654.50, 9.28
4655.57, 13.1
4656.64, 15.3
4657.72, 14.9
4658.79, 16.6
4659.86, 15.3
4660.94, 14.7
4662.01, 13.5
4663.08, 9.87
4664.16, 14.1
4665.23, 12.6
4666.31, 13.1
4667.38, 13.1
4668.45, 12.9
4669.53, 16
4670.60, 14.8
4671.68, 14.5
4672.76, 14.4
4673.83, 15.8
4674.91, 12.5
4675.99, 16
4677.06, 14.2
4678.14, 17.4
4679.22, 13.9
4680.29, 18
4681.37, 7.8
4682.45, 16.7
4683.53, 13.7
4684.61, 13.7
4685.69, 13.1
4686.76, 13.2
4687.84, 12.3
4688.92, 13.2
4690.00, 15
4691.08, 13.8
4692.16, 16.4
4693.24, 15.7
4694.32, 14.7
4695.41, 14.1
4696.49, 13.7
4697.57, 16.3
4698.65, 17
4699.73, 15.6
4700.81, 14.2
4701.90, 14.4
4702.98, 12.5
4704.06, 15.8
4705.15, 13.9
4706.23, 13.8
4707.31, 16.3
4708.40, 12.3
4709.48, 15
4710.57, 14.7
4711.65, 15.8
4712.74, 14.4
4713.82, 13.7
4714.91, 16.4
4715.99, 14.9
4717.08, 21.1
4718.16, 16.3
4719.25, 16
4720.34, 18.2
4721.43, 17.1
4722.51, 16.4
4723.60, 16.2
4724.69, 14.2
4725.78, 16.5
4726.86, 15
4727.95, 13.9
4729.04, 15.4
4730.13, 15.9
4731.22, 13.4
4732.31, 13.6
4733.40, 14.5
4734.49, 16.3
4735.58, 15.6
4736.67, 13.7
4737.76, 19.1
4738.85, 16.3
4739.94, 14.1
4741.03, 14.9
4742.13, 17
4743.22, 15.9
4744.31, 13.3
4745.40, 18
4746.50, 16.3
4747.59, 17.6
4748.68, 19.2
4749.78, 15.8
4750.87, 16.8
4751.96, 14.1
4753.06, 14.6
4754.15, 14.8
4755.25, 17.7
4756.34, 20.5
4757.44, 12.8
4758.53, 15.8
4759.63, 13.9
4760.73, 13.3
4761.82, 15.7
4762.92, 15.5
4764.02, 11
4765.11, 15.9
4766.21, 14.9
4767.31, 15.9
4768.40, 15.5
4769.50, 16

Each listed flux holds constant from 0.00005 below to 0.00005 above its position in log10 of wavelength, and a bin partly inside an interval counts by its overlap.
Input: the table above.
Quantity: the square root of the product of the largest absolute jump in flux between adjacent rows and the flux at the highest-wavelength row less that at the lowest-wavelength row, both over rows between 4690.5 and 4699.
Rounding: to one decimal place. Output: 2.9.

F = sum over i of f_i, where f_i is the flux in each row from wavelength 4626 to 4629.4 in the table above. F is 52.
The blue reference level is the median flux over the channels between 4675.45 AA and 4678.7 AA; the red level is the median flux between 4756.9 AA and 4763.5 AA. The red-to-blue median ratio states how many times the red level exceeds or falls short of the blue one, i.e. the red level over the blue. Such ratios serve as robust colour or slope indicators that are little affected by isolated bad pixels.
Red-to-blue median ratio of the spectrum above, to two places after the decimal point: 0.92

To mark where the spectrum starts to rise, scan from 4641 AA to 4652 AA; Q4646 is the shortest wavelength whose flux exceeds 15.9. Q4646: 4641.66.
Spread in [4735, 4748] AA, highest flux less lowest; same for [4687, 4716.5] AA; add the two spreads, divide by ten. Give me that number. 1.05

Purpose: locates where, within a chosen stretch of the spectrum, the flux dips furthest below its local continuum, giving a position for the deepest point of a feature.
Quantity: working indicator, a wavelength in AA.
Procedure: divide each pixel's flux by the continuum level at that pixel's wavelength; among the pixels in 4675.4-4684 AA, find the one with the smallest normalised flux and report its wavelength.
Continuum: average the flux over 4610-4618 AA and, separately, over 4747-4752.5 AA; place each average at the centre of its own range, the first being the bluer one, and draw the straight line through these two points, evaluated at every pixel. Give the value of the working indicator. 4681.37 AA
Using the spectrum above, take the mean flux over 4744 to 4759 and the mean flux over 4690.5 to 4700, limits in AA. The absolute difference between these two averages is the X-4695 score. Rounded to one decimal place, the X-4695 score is 1.0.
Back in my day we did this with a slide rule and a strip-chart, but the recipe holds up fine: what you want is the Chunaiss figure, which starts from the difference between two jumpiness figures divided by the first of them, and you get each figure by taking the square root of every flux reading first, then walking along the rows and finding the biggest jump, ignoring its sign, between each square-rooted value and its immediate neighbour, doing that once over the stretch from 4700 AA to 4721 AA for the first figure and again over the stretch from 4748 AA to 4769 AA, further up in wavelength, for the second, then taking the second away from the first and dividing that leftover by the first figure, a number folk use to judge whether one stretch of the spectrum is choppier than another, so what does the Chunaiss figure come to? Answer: -0.30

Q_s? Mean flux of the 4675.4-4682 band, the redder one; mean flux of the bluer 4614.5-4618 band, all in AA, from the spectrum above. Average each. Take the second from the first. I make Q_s -2.8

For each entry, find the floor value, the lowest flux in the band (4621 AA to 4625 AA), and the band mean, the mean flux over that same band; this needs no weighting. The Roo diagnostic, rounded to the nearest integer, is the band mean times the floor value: 275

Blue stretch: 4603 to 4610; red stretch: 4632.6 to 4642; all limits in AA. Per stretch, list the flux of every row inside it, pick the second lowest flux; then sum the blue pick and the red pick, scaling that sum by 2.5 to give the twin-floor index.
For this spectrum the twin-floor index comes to 66.0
